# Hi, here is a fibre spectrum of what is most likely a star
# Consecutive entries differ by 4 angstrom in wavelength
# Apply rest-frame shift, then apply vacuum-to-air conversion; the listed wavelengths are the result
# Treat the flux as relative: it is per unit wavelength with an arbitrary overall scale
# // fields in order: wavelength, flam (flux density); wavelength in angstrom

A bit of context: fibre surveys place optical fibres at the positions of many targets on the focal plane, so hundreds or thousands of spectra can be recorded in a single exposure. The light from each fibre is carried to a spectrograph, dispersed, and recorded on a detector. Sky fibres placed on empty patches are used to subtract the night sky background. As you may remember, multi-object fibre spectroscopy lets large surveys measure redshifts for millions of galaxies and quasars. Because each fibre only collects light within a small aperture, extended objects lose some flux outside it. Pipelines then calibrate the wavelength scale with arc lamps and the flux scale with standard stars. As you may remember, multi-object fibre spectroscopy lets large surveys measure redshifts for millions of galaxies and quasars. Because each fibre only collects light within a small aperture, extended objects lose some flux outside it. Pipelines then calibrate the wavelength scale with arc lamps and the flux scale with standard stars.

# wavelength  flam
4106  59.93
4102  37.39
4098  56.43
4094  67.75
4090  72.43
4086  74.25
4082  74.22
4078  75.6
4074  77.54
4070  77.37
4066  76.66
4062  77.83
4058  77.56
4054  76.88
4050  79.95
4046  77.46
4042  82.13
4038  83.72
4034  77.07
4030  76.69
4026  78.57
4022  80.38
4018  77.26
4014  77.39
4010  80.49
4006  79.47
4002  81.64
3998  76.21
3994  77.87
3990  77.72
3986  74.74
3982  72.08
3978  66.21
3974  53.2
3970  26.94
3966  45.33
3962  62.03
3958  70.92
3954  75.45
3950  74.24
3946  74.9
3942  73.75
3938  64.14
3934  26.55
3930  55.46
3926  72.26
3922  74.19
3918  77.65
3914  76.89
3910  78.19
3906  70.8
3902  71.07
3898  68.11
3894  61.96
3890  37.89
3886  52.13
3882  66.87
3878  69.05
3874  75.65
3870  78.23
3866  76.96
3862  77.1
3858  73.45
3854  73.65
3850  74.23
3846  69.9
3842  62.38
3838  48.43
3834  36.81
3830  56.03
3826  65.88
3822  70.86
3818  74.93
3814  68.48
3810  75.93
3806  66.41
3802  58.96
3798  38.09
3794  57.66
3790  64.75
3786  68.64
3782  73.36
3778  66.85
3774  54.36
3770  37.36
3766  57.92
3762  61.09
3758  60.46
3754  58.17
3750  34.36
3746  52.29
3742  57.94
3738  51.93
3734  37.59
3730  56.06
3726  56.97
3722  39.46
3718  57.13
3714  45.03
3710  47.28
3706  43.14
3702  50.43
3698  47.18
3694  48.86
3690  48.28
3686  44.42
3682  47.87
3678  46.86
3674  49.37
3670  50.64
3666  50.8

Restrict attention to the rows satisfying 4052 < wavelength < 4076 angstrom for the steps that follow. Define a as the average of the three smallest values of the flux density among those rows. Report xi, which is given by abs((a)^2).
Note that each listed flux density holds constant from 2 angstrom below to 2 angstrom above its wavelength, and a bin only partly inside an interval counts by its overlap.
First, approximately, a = 77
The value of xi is 5924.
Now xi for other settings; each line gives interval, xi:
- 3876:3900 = 2566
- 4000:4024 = 6090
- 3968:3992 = 2380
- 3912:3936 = 2644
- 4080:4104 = 2901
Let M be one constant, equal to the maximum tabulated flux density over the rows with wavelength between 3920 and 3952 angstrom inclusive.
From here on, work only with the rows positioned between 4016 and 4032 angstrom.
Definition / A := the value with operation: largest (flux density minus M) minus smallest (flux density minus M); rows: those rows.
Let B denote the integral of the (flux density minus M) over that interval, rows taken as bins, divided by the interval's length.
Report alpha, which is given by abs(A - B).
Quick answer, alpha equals 0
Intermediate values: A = 4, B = 3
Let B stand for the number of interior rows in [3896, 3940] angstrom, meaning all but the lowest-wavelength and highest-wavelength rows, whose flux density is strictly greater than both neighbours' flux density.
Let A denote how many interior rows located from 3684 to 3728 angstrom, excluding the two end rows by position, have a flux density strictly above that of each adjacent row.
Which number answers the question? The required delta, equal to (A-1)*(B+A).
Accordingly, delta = 21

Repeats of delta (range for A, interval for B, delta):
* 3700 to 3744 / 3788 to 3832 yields 10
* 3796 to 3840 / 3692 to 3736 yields 6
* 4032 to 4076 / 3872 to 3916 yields 10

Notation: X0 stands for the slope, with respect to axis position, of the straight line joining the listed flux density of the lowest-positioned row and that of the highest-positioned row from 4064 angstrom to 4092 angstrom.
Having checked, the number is -0.18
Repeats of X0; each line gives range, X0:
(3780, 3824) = -0.06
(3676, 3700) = 0.02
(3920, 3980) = -0.14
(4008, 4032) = -0.19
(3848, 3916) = 0.04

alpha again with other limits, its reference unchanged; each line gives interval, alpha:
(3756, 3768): 18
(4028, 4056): 3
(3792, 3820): 50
